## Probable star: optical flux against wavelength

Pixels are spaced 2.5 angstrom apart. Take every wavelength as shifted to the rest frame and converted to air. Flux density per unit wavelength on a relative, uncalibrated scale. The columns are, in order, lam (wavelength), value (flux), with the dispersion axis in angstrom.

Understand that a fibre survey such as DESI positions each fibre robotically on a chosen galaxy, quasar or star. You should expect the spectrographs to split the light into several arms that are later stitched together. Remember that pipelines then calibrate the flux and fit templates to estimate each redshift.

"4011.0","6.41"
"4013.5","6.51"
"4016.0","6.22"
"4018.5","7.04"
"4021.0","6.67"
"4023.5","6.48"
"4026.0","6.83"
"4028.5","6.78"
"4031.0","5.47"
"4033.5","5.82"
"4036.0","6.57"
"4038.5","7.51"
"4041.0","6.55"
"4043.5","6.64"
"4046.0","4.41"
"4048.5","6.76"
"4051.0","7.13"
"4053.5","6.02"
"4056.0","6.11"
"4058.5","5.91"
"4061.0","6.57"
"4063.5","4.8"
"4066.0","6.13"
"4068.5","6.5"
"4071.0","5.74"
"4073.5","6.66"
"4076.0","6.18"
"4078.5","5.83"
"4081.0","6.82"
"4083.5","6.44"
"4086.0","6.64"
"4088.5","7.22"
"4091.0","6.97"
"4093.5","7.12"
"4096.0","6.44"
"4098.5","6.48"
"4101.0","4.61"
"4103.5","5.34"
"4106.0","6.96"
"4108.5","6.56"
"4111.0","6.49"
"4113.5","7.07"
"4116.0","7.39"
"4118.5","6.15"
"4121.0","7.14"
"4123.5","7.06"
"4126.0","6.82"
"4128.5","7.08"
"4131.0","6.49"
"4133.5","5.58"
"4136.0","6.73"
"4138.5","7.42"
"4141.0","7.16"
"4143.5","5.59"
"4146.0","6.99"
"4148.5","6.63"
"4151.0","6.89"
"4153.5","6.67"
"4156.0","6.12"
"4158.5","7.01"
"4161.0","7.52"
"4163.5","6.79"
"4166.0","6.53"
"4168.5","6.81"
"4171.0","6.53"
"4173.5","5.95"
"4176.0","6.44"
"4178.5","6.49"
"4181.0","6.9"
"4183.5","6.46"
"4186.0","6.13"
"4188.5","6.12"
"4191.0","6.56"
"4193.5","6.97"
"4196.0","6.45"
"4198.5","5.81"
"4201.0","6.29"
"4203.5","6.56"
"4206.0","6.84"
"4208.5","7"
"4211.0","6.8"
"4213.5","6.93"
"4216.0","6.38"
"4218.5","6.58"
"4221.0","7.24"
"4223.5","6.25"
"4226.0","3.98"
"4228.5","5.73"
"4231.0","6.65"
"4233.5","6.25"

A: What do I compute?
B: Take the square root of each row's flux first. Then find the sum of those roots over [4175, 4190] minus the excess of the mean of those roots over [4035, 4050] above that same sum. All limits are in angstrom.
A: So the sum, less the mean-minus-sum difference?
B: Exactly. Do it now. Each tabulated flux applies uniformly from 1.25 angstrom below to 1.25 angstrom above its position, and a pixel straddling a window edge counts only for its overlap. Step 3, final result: 27.9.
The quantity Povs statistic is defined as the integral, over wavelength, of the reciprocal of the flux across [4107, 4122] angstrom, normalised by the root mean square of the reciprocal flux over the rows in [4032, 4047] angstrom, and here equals 13.2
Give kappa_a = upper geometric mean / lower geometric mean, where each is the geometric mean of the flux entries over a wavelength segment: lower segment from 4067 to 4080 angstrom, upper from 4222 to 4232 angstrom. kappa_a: 0.90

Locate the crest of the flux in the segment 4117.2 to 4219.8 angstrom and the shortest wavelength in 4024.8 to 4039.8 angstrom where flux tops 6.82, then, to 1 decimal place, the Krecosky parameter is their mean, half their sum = 4093.5 angstrom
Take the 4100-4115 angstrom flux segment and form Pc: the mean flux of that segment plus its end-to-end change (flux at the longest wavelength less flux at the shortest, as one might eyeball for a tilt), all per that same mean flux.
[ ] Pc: 1.40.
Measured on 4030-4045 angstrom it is 1.18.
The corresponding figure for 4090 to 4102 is 0.63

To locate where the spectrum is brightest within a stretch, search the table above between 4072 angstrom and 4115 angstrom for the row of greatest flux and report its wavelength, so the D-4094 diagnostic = 4088.5 angstrom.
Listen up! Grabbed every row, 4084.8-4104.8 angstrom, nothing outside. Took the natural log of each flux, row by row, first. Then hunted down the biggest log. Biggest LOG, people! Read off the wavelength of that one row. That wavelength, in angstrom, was 4088.5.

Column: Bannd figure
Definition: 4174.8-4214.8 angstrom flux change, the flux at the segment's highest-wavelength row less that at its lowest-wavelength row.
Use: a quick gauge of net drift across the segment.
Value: 0.5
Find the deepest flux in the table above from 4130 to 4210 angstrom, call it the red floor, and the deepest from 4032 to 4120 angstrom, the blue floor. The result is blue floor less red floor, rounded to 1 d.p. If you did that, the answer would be -1.2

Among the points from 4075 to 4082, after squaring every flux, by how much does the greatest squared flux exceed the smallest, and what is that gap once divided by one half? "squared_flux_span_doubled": 25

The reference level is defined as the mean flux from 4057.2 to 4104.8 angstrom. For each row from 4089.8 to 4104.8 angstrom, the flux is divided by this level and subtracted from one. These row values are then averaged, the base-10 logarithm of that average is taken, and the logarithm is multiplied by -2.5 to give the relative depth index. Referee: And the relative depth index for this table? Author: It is 4.8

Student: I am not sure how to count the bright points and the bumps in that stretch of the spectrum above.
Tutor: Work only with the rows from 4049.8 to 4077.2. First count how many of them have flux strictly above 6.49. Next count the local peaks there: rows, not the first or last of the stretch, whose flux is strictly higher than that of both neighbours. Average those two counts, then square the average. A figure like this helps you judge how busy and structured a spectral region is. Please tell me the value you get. 16.0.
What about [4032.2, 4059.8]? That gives 25.0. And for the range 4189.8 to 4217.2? 25.0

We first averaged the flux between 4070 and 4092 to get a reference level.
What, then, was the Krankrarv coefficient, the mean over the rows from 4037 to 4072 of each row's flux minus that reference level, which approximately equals -0.30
